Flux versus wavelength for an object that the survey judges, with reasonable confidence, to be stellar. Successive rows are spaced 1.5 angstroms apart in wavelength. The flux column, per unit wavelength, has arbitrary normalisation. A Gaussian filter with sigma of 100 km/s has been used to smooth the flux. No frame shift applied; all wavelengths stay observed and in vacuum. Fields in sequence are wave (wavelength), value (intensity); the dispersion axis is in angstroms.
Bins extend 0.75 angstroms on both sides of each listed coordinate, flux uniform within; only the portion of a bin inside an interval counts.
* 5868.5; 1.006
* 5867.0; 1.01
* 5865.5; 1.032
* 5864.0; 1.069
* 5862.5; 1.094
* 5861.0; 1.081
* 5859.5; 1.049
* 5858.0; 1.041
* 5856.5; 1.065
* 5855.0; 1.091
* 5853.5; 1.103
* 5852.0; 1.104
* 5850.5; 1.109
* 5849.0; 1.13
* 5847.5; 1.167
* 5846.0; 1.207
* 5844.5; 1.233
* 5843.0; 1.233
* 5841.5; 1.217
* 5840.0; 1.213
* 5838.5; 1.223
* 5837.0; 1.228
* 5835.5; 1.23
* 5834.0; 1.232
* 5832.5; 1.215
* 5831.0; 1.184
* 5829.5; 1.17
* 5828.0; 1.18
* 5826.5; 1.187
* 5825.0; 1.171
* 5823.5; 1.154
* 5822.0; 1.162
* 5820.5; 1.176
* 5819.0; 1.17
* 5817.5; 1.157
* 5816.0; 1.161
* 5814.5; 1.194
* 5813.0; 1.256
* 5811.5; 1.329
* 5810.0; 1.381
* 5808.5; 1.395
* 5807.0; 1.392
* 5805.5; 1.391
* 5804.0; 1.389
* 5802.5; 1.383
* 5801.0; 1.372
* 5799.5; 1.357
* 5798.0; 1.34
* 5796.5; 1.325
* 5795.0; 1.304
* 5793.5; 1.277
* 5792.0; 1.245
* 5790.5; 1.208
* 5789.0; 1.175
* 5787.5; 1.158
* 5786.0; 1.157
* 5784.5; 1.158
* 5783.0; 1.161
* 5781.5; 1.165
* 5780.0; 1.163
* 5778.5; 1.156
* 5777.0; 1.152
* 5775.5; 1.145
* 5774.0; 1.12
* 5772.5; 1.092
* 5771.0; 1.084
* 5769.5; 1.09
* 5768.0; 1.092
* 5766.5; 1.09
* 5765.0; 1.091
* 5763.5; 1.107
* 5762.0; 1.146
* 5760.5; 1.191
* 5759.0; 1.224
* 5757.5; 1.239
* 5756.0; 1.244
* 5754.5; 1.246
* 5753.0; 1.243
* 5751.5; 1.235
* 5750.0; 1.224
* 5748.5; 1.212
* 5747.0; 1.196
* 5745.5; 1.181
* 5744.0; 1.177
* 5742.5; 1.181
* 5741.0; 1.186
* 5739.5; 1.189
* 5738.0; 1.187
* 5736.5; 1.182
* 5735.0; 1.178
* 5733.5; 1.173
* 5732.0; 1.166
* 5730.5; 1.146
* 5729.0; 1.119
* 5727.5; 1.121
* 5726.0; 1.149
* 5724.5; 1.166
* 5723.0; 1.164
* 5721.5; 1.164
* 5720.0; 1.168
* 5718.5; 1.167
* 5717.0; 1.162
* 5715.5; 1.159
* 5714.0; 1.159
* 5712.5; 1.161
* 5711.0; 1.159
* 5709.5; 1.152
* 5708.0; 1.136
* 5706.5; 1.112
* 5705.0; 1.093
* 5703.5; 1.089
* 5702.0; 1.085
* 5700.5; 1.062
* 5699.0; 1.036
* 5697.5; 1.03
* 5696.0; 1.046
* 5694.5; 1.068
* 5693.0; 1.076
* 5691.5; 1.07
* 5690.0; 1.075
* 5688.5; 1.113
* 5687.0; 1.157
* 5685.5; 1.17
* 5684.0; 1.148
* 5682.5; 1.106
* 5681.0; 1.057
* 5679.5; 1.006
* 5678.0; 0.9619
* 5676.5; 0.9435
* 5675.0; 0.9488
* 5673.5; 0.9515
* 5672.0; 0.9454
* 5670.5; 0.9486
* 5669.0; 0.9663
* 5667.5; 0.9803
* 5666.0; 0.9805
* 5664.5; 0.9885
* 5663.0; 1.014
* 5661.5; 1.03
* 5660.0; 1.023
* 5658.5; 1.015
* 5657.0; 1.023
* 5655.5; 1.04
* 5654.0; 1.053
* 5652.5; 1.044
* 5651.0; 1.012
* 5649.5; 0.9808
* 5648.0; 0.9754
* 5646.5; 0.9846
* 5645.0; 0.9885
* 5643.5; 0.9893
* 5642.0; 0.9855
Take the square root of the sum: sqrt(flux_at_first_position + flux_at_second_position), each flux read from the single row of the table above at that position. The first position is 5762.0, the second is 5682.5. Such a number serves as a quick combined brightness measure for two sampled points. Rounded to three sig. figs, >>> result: 1.50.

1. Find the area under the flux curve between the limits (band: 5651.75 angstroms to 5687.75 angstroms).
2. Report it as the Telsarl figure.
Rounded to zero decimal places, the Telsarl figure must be 37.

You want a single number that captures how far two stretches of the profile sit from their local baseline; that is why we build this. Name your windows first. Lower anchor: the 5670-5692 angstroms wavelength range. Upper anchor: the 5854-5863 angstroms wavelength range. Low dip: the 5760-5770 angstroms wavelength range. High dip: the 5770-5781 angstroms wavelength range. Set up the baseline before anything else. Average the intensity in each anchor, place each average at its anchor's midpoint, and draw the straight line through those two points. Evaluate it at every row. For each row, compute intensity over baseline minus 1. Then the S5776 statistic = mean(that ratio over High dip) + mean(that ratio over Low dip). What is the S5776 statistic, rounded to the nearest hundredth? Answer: 0.13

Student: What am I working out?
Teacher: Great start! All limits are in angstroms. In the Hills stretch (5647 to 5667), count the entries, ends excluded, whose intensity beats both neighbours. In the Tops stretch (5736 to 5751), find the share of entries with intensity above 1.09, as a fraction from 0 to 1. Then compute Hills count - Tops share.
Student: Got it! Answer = 1.0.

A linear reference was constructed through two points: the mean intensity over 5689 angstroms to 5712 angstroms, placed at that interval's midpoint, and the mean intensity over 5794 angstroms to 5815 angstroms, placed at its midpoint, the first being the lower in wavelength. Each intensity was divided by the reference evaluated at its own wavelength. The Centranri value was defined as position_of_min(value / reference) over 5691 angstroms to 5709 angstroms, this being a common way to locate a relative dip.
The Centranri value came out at 5697.5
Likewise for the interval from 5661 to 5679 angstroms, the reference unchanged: 5676.5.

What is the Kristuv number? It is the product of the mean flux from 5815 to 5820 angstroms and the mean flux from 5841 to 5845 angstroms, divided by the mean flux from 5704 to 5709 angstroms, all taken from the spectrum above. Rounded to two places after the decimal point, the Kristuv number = 1.28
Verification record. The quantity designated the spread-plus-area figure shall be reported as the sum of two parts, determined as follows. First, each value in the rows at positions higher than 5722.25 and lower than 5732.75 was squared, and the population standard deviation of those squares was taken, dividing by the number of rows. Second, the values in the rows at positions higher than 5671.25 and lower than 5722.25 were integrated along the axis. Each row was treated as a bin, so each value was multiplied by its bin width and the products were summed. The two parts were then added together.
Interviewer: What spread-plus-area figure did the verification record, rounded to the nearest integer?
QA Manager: 55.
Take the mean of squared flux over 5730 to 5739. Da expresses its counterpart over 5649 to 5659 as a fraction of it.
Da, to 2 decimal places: 0.76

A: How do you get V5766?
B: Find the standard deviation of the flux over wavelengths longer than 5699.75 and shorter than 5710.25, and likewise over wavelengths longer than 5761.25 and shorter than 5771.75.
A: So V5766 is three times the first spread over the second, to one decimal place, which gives 4.4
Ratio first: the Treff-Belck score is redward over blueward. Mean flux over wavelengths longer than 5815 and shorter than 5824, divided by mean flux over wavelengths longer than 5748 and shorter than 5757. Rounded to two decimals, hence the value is 0.94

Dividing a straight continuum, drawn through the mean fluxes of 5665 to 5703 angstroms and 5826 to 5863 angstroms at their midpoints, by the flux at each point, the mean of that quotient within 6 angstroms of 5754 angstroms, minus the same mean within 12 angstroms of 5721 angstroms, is -0.04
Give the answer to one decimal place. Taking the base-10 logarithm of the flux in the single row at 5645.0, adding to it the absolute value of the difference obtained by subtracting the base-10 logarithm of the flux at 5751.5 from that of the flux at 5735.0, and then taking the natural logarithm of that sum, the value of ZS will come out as -4.2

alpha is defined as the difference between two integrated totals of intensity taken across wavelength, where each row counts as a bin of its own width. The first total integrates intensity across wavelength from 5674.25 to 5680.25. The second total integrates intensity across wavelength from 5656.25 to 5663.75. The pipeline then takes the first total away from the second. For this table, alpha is 1.9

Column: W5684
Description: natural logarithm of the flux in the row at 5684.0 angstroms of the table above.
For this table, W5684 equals 0.14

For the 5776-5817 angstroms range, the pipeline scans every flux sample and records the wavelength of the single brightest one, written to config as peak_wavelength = 5808.5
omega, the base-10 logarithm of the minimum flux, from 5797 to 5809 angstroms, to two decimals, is 0.13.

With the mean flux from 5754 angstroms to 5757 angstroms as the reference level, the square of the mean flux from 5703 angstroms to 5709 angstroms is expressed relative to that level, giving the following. 0.99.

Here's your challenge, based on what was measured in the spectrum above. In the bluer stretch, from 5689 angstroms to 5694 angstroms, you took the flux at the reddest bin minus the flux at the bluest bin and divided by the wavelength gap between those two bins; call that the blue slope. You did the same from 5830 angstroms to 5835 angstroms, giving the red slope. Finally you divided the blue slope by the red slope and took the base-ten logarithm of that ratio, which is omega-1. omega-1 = -1.7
